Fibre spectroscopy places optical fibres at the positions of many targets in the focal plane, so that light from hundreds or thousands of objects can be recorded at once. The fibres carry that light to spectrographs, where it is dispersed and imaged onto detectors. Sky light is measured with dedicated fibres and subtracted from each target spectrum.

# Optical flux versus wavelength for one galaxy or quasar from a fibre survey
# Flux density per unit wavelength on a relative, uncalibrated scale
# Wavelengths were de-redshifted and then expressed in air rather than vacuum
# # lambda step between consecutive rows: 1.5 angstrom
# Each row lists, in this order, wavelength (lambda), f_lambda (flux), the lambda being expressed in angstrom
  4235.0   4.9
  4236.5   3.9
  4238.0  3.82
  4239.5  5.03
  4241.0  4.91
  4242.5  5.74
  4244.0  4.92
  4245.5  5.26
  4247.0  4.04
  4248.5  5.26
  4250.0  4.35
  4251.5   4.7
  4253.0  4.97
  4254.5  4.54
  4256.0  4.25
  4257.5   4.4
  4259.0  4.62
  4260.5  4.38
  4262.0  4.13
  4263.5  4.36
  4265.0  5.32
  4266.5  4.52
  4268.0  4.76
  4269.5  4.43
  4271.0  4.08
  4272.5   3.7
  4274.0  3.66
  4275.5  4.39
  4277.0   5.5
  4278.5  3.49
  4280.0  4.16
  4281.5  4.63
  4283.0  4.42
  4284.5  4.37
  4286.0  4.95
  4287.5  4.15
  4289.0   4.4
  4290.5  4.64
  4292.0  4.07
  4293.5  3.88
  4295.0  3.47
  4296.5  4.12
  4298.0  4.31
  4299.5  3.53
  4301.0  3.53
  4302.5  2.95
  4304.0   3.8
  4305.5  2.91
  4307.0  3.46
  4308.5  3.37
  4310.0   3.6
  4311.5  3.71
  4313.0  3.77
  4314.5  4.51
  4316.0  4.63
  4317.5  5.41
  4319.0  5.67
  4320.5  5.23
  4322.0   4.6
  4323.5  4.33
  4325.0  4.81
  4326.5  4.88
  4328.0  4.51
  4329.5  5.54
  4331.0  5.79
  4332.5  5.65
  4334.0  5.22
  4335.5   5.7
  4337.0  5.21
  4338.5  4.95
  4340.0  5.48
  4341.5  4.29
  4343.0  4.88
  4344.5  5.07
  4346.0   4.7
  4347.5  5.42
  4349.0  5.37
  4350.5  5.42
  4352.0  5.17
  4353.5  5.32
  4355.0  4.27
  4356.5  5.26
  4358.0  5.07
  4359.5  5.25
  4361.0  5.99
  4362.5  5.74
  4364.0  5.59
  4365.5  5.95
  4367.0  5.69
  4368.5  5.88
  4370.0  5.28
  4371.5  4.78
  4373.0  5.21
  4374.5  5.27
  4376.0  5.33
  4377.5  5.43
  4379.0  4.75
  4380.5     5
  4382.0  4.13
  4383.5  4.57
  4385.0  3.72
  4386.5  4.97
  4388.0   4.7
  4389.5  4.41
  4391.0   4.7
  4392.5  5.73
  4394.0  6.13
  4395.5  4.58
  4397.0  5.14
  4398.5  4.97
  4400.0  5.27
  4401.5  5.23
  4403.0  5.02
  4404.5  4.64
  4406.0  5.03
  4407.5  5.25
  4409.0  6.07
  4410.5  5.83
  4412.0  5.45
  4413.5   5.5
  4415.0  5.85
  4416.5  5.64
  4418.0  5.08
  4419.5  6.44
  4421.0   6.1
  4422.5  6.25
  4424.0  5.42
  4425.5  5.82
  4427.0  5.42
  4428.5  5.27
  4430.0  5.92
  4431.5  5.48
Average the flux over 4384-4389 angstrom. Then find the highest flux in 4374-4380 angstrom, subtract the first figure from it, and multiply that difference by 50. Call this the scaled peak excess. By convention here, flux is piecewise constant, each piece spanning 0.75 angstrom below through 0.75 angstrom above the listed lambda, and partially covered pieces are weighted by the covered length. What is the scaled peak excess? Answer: 48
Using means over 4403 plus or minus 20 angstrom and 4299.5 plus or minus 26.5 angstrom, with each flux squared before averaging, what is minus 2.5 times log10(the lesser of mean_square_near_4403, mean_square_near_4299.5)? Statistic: -3.14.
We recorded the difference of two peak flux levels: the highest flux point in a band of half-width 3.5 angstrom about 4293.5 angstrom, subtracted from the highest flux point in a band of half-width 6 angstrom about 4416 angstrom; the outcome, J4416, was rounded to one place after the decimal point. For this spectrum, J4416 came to 1.8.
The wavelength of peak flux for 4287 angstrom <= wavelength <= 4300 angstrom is 4290.5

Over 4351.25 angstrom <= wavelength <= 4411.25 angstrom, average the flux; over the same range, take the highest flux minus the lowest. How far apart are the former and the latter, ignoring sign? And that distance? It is 2.7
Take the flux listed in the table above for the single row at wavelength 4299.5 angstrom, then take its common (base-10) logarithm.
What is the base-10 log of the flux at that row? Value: 0.548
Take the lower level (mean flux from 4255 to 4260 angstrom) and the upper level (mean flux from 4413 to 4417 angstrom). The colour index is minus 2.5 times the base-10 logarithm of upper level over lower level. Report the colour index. -0.27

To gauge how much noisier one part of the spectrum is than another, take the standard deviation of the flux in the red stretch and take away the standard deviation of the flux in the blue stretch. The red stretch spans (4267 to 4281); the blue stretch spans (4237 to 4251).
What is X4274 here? 0.00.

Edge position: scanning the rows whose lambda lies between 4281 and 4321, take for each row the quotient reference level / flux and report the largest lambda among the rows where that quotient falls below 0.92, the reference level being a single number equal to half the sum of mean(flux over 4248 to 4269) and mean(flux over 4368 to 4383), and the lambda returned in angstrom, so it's 4319.0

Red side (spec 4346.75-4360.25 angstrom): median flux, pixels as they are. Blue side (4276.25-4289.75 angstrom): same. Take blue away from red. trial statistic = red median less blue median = 0.9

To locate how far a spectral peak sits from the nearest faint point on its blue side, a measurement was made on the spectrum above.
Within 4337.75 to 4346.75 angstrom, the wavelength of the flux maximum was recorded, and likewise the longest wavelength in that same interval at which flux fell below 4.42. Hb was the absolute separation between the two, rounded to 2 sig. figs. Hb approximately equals 1.5 angstrom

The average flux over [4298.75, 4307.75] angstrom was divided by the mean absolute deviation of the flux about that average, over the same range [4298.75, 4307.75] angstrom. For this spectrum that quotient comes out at 11.6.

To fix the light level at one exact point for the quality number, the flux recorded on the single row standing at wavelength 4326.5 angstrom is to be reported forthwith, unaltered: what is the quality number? 4.88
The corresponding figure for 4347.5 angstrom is 5.42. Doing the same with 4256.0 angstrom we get 4.25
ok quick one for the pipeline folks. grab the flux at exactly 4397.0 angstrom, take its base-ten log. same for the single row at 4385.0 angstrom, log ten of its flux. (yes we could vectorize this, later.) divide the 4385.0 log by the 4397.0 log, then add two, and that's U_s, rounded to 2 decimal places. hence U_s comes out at 2.80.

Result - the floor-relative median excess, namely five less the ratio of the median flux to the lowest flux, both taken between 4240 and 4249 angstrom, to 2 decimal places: 3.74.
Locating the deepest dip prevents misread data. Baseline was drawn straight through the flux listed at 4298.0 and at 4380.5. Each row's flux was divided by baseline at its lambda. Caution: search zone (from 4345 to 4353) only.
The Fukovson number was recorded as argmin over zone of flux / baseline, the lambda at 4346.0 angstrom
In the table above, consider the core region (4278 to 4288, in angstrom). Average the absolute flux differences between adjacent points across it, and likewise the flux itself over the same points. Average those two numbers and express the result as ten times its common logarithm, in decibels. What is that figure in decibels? 3.8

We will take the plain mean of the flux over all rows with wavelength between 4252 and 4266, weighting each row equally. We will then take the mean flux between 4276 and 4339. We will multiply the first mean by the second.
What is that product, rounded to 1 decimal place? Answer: 20.1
